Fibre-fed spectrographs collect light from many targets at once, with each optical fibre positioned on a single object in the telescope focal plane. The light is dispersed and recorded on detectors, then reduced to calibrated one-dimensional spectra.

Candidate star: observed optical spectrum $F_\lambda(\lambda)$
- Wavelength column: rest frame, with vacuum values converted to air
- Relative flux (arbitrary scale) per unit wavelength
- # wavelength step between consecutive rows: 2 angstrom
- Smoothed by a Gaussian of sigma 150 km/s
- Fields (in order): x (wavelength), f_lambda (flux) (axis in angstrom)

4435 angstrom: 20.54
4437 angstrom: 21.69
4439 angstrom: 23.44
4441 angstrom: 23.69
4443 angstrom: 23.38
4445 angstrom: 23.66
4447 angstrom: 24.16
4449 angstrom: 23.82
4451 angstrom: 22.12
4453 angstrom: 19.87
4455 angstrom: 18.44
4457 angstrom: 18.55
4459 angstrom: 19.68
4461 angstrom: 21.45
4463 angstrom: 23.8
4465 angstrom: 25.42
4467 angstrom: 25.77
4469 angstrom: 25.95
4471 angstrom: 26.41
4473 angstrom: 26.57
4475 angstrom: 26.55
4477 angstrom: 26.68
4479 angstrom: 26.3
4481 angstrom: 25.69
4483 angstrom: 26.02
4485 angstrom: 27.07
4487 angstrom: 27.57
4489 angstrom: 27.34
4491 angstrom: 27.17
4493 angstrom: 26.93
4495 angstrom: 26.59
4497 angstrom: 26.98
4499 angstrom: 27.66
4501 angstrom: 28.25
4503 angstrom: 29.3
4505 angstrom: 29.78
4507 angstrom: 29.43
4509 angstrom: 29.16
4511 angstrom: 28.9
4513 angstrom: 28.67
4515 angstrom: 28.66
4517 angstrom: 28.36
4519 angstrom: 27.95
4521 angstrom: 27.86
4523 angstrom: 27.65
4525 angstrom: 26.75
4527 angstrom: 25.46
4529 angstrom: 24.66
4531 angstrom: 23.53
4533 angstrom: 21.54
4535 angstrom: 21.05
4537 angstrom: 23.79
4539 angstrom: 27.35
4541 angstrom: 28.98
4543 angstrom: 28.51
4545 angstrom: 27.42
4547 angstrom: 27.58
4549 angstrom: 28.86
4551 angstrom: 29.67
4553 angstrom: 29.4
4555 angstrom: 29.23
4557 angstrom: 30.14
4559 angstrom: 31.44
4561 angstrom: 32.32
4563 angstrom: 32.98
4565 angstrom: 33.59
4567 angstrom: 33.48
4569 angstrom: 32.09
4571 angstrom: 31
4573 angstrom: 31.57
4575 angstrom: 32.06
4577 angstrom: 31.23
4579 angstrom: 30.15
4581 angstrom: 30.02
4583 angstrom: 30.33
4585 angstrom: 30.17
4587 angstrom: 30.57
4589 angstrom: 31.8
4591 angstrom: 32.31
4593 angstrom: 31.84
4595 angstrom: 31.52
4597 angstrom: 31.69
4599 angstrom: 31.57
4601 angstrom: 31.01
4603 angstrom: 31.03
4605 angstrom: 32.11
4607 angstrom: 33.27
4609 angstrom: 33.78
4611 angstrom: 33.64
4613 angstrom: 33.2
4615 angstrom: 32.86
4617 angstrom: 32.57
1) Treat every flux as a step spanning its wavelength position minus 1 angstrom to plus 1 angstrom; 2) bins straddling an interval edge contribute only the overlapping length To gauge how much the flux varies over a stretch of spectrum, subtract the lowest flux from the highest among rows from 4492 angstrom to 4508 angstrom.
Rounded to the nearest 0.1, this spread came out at 3.2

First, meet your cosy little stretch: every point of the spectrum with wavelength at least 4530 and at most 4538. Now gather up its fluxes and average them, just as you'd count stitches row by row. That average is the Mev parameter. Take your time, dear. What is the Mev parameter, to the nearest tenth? 22.5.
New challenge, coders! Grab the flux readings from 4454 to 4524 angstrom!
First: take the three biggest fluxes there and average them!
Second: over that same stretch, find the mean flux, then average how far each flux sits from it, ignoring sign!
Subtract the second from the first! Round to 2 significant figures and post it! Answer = 28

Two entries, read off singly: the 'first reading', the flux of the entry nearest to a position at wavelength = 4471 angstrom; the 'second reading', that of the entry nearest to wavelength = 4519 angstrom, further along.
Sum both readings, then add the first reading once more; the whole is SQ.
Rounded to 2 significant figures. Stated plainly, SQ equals 81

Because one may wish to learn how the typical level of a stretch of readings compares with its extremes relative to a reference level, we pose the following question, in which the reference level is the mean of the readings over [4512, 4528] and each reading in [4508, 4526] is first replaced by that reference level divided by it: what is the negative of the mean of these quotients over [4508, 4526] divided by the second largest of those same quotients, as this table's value -0.980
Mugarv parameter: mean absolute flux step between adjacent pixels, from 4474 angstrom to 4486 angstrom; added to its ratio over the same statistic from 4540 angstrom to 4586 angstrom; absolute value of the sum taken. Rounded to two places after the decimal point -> 1.24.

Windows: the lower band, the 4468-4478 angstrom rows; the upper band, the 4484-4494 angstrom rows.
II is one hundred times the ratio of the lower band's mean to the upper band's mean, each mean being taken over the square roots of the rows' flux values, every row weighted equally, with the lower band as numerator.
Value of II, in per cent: 99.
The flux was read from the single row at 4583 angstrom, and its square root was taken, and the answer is 5.51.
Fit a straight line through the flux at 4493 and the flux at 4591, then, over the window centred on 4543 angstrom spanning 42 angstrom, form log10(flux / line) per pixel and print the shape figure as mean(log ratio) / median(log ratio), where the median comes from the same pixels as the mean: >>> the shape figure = 2.03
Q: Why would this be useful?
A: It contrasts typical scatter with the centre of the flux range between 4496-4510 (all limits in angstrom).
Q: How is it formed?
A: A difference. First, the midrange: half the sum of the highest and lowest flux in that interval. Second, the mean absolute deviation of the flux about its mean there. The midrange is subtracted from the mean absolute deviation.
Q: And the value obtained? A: -28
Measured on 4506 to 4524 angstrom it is -28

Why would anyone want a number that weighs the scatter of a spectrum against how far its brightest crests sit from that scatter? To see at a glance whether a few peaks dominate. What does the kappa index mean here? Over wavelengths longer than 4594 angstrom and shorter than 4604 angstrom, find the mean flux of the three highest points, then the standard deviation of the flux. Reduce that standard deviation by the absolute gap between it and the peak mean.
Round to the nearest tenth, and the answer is -31.0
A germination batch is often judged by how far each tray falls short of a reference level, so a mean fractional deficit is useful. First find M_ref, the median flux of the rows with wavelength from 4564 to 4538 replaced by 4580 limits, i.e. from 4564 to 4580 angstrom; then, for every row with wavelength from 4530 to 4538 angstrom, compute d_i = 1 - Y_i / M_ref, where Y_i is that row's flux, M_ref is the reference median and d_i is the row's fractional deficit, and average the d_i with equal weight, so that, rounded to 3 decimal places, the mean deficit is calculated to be 0.293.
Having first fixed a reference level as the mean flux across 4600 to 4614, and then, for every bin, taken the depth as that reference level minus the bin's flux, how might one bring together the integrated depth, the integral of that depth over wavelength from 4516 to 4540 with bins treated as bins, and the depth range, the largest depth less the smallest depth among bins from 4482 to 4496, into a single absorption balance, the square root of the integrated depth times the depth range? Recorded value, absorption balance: 16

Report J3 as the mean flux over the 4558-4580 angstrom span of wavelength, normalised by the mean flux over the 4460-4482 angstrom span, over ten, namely 0.125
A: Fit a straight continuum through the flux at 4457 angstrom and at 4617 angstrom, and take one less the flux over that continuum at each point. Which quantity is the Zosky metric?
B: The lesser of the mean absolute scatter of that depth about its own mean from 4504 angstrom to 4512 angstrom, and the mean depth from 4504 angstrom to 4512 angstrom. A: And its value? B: -0.27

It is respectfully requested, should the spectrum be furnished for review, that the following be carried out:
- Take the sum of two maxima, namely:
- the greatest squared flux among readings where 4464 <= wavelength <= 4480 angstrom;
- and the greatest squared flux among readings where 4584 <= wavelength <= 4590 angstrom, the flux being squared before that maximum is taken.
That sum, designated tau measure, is 1723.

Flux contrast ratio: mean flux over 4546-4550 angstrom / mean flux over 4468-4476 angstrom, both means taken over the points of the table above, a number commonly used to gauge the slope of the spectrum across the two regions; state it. 1.07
